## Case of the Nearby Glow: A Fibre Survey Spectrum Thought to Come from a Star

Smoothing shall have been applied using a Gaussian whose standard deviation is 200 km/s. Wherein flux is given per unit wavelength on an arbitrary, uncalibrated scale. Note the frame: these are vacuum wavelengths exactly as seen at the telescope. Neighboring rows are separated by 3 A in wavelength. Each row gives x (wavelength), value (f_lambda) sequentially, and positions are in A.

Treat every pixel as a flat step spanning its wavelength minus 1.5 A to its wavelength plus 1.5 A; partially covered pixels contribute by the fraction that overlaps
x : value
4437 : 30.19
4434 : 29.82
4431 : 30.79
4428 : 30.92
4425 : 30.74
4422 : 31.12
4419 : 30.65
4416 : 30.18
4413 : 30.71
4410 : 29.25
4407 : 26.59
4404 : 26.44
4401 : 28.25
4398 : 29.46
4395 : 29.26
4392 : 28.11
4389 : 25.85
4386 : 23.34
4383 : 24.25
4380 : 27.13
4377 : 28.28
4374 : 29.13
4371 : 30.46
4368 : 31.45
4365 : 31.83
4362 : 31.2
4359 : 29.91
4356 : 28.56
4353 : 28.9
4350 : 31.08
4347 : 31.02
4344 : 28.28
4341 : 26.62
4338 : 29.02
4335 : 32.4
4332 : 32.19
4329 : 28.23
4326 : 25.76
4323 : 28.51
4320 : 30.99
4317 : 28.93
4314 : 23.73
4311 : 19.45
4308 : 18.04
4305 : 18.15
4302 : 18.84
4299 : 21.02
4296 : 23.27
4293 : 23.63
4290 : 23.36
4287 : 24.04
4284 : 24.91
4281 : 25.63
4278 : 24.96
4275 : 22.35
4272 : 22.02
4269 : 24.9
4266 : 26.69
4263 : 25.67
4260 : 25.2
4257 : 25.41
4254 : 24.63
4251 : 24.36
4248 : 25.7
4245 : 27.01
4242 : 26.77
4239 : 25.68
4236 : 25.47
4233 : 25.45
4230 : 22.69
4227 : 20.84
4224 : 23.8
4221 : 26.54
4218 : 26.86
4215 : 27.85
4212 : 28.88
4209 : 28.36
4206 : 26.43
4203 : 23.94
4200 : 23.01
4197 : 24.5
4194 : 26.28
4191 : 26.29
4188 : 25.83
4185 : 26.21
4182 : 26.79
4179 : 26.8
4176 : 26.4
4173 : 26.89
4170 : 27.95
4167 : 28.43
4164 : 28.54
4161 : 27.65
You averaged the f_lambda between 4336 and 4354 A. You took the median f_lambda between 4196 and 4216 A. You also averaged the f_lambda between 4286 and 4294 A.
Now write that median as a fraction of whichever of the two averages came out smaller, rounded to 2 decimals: 1.12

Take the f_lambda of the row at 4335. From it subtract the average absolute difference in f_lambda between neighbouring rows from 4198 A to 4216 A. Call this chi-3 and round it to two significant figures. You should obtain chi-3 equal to 31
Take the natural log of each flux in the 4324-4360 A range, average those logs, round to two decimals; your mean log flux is 3.38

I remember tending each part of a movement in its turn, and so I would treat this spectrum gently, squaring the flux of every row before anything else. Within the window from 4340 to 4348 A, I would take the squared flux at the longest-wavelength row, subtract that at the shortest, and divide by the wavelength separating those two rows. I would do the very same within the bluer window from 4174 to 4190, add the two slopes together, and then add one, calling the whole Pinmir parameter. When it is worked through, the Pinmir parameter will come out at 41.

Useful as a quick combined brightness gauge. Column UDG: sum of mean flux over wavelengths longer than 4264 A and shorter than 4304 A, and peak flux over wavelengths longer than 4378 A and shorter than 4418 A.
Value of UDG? 54.2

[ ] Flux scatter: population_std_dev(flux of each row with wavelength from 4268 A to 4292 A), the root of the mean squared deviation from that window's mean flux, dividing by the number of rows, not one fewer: 1.2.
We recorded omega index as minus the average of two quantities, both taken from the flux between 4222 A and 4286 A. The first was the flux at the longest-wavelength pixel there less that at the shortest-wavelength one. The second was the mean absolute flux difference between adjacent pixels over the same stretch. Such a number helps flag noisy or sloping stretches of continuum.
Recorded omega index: -1.1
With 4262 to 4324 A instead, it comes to -2.2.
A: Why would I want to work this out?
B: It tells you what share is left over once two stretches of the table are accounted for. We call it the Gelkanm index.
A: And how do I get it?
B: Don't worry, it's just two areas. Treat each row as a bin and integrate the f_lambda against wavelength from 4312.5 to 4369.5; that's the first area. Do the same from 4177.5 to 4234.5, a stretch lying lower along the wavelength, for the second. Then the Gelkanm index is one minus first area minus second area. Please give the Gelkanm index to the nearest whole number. -3137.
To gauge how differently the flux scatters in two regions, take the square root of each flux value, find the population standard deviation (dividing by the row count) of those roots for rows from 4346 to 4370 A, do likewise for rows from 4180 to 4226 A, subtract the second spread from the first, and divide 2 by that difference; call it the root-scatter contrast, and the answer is -36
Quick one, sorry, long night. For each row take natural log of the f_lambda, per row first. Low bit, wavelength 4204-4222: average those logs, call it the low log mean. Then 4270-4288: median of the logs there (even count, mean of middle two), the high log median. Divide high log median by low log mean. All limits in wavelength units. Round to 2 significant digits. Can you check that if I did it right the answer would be 0.97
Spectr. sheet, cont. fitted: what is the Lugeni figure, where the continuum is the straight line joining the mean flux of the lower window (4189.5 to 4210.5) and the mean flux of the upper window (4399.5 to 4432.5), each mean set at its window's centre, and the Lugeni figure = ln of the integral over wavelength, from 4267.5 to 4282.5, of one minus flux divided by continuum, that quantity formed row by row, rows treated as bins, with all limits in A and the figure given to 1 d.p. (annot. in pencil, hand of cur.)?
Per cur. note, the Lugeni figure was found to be 0.5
